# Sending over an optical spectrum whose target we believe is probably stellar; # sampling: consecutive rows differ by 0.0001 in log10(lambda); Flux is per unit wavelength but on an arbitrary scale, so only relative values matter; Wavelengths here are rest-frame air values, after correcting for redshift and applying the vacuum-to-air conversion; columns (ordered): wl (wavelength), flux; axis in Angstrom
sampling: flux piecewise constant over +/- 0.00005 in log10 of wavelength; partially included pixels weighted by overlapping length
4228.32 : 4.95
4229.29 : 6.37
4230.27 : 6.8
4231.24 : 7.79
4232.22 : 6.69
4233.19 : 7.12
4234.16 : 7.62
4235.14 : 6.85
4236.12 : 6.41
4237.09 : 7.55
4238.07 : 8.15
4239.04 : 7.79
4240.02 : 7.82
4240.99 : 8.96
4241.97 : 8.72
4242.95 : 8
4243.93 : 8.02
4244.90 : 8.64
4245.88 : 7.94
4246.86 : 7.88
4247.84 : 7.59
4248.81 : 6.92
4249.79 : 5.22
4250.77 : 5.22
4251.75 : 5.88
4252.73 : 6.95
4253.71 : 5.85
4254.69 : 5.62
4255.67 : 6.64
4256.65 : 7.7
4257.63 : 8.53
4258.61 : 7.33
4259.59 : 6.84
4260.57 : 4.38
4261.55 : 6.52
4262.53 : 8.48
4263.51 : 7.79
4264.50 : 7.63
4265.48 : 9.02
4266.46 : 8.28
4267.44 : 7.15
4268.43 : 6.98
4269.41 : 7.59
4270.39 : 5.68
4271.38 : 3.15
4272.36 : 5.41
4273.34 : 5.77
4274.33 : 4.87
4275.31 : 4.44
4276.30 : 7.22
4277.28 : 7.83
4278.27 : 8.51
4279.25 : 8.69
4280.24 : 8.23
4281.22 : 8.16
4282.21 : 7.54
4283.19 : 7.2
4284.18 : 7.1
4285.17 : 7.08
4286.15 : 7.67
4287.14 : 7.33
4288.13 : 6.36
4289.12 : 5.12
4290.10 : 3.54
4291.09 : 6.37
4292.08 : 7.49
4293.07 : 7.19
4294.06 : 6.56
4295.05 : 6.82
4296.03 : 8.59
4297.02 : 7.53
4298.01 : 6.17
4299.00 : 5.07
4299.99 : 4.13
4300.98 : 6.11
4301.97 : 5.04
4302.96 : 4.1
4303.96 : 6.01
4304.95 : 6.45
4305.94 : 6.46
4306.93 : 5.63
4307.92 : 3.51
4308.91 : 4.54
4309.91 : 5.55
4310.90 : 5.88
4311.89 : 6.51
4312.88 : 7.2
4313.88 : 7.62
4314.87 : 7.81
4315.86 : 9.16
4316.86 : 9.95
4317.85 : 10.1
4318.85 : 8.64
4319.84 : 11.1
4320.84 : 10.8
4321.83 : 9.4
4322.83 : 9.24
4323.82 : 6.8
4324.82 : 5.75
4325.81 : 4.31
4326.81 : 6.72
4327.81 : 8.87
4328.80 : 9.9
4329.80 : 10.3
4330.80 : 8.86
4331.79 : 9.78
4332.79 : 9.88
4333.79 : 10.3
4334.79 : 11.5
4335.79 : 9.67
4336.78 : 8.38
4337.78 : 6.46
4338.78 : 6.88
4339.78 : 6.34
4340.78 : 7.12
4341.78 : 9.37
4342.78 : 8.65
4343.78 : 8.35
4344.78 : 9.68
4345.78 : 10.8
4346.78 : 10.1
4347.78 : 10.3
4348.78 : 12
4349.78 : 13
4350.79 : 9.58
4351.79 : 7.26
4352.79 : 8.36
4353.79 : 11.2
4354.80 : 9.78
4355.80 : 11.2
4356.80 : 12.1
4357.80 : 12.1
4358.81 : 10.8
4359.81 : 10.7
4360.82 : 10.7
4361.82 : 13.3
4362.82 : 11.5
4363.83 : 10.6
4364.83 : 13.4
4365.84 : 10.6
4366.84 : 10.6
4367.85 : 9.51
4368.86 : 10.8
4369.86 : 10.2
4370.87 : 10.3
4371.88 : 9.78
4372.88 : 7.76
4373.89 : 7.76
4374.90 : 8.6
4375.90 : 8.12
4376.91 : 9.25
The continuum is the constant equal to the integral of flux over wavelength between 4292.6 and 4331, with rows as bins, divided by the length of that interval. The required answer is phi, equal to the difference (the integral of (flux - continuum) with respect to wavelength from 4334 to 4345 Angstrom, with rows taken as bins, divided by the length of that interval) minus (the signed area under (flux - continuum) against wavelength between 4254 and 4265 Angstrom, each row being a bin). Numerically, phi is 3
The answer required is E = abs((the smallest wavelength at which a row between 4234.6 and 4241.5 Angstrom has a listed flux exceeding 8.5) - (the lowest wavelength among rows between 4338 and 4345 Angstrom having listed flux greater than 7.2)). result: 100.8 Angstrom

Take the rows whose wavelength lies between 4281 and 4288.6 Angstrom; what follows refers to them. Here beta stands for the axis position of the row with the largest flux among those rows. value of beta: 4281.22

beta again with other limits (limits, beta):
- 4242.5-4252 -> 4244.90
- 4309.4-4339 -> 4334.79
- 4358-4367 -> 4364.83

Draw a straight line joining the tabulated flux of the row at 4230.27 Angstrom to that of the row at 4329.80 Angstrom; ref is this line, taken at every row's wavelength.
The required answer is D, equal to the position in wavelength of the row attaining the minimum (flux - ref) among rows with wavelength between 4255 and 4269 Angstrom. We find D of 4260.57 Angstrom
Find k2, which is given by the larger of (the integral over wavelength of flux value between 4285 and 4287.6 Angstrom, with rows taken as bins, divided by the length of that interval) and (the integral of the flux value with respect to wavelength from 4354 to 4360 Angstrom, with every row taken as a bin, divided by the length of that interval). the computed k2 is 11.1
